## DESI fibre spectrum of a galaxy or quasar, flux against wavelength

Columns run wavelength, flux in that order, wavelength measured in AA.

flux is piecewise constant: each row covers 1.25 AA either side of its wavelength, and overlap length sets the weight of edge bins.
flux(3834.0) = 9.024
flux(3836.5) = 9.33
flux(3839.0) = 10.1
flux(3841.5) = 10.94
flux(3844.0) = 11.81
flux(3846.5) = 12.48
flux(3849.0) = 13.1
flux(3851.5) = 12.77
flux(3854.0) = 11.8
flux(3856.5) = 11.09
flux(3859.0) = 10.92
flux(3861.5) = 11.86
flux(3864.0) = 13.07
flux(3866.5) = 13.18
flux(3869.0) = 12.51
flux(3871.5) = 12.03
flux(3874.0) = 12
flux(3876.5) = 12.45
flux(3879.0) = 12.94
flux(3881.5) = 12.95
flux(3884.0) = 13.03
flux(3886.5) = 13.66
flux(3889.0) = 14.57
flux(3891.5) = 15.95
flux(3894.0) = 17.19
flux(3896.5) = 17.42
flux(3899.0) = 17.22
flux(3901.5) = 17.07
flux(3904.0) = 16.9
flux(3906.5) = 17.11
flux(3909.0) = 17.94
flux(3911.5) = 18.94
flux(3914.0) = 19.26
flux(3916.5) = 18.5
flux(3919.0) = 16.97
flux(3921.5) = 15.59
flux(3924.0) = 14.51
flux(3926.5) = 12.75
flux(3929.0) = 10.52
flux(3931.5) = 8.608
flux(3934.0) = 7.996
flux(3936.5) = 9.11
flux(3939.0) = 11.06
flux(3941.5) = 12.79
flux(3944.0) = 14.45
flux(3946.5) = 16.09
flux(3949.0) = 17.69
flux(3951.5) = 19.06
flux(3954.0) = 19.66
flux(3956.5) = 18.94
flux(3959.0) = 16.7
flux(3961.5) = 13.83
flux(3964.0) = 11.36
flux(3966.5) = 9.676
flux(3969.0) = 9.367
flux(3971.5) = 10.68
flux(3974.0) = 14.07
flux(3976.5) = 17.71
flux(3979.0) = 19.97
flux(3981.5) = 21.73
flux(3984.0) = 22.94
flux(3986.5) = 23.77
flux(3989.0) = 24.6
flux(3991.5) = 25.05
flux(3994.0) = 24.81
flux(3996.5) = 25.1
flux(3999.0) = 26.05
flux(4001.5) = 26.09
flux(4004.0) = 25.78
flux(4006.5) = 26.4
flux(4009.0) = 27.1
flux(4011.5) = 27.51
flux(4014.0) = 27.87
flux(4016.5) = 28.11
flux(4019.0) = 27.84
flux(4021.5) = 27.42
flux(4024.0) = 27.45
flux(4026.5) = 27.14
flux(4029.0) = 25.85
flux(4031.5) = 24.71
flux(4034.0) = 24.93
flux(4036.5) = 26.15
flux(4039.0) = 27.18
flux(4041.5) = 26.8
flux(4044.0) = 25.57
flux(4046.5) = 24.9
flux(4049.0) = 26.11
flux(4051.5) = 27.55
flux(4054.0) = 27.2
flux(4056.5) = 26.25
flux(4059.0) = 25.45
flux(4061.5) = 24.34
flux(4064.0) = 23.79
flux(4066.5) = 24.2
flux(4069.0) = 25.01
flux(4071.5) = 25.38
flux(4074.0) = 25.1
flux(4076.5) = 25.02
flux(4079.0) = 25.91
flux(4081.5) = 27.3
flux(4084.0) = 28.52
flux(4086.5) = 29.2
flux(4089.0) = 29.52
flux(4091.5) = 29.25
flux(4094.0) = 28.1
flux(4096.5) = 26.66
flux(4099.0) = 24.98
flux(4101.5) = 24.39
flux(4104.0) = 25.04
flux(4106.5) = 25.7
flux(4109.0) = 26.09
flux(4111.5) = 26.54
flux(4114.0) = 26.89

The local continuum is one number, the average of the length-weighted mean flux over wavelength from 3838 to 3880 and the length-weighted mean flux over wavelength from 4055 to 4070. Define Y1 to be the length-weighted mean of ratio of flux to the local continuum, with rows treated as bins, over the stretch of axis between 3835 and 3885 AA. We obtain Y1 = 0.65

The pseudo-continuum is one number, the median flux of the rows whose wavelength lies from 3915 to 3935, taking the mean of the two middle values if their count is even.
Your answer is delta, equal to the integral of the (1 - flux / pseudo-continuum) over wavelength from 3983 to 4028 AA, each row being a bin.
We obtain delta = -41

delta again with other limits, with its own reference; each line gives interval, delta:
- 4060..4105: -42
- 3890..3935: -7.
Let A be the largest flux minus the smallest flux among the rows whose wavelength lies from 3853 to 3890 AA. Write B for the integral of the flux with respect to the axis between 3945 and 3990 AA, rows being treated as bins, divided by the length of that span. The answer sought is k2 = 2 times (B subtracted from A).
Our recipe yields -27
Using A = 4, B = 17.0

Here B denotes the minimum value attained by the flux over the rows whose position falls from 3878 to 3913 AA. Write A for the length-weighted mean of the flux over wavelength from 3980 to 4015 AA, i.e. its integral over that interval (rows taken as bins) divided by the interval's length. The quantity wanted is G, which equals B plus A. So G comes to 38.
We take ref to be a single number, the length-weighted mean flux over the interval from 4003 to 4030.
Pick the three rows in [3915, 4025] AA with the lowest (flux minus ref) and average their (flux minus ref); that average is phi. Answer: -18.6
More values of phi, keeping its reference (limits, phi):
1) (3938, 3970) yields -17.1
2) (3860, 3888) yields -15.2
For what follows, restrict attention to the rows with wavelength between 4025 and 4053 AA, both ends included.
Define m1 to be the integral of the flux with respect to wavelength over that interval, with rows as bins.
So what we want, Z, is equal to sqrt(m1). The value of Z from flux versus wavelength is 27.0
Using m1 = 731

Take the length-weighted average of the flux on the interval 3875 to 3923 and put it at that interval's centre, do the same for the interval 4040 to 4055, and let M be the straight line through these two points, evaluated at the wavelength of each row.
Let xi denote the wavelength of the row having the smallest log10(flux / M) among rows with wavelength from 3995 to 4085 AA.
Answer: 4064.0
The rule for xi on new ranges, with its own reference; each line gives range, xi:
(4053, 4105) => 4101.5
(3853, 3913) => 3859.0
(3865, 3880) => 3874.0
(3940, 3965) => 3964.0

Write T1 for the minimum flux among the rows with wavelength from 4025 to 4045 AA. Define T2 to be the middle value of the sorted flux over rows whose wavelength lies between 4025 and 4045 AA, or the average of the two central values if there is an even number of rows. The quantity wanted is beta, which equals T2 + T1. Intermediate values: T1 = 24.71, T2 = 26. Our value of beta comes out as 51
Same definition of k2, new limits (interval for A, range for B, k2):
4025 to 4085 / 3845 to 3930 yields -19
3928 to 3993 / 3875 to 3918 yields 2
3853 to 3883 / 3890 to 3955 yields -26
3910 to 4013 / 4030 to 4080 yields -12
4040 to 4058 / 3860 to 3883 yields -20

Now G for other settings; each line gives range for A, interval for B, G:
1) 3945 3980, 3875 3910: 28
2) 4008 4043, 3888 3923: 41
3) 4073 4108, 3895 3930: 37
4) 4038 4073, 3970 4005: 36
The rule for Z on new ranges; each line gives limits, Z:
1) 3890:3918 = 22.2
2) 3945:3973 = 20.4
